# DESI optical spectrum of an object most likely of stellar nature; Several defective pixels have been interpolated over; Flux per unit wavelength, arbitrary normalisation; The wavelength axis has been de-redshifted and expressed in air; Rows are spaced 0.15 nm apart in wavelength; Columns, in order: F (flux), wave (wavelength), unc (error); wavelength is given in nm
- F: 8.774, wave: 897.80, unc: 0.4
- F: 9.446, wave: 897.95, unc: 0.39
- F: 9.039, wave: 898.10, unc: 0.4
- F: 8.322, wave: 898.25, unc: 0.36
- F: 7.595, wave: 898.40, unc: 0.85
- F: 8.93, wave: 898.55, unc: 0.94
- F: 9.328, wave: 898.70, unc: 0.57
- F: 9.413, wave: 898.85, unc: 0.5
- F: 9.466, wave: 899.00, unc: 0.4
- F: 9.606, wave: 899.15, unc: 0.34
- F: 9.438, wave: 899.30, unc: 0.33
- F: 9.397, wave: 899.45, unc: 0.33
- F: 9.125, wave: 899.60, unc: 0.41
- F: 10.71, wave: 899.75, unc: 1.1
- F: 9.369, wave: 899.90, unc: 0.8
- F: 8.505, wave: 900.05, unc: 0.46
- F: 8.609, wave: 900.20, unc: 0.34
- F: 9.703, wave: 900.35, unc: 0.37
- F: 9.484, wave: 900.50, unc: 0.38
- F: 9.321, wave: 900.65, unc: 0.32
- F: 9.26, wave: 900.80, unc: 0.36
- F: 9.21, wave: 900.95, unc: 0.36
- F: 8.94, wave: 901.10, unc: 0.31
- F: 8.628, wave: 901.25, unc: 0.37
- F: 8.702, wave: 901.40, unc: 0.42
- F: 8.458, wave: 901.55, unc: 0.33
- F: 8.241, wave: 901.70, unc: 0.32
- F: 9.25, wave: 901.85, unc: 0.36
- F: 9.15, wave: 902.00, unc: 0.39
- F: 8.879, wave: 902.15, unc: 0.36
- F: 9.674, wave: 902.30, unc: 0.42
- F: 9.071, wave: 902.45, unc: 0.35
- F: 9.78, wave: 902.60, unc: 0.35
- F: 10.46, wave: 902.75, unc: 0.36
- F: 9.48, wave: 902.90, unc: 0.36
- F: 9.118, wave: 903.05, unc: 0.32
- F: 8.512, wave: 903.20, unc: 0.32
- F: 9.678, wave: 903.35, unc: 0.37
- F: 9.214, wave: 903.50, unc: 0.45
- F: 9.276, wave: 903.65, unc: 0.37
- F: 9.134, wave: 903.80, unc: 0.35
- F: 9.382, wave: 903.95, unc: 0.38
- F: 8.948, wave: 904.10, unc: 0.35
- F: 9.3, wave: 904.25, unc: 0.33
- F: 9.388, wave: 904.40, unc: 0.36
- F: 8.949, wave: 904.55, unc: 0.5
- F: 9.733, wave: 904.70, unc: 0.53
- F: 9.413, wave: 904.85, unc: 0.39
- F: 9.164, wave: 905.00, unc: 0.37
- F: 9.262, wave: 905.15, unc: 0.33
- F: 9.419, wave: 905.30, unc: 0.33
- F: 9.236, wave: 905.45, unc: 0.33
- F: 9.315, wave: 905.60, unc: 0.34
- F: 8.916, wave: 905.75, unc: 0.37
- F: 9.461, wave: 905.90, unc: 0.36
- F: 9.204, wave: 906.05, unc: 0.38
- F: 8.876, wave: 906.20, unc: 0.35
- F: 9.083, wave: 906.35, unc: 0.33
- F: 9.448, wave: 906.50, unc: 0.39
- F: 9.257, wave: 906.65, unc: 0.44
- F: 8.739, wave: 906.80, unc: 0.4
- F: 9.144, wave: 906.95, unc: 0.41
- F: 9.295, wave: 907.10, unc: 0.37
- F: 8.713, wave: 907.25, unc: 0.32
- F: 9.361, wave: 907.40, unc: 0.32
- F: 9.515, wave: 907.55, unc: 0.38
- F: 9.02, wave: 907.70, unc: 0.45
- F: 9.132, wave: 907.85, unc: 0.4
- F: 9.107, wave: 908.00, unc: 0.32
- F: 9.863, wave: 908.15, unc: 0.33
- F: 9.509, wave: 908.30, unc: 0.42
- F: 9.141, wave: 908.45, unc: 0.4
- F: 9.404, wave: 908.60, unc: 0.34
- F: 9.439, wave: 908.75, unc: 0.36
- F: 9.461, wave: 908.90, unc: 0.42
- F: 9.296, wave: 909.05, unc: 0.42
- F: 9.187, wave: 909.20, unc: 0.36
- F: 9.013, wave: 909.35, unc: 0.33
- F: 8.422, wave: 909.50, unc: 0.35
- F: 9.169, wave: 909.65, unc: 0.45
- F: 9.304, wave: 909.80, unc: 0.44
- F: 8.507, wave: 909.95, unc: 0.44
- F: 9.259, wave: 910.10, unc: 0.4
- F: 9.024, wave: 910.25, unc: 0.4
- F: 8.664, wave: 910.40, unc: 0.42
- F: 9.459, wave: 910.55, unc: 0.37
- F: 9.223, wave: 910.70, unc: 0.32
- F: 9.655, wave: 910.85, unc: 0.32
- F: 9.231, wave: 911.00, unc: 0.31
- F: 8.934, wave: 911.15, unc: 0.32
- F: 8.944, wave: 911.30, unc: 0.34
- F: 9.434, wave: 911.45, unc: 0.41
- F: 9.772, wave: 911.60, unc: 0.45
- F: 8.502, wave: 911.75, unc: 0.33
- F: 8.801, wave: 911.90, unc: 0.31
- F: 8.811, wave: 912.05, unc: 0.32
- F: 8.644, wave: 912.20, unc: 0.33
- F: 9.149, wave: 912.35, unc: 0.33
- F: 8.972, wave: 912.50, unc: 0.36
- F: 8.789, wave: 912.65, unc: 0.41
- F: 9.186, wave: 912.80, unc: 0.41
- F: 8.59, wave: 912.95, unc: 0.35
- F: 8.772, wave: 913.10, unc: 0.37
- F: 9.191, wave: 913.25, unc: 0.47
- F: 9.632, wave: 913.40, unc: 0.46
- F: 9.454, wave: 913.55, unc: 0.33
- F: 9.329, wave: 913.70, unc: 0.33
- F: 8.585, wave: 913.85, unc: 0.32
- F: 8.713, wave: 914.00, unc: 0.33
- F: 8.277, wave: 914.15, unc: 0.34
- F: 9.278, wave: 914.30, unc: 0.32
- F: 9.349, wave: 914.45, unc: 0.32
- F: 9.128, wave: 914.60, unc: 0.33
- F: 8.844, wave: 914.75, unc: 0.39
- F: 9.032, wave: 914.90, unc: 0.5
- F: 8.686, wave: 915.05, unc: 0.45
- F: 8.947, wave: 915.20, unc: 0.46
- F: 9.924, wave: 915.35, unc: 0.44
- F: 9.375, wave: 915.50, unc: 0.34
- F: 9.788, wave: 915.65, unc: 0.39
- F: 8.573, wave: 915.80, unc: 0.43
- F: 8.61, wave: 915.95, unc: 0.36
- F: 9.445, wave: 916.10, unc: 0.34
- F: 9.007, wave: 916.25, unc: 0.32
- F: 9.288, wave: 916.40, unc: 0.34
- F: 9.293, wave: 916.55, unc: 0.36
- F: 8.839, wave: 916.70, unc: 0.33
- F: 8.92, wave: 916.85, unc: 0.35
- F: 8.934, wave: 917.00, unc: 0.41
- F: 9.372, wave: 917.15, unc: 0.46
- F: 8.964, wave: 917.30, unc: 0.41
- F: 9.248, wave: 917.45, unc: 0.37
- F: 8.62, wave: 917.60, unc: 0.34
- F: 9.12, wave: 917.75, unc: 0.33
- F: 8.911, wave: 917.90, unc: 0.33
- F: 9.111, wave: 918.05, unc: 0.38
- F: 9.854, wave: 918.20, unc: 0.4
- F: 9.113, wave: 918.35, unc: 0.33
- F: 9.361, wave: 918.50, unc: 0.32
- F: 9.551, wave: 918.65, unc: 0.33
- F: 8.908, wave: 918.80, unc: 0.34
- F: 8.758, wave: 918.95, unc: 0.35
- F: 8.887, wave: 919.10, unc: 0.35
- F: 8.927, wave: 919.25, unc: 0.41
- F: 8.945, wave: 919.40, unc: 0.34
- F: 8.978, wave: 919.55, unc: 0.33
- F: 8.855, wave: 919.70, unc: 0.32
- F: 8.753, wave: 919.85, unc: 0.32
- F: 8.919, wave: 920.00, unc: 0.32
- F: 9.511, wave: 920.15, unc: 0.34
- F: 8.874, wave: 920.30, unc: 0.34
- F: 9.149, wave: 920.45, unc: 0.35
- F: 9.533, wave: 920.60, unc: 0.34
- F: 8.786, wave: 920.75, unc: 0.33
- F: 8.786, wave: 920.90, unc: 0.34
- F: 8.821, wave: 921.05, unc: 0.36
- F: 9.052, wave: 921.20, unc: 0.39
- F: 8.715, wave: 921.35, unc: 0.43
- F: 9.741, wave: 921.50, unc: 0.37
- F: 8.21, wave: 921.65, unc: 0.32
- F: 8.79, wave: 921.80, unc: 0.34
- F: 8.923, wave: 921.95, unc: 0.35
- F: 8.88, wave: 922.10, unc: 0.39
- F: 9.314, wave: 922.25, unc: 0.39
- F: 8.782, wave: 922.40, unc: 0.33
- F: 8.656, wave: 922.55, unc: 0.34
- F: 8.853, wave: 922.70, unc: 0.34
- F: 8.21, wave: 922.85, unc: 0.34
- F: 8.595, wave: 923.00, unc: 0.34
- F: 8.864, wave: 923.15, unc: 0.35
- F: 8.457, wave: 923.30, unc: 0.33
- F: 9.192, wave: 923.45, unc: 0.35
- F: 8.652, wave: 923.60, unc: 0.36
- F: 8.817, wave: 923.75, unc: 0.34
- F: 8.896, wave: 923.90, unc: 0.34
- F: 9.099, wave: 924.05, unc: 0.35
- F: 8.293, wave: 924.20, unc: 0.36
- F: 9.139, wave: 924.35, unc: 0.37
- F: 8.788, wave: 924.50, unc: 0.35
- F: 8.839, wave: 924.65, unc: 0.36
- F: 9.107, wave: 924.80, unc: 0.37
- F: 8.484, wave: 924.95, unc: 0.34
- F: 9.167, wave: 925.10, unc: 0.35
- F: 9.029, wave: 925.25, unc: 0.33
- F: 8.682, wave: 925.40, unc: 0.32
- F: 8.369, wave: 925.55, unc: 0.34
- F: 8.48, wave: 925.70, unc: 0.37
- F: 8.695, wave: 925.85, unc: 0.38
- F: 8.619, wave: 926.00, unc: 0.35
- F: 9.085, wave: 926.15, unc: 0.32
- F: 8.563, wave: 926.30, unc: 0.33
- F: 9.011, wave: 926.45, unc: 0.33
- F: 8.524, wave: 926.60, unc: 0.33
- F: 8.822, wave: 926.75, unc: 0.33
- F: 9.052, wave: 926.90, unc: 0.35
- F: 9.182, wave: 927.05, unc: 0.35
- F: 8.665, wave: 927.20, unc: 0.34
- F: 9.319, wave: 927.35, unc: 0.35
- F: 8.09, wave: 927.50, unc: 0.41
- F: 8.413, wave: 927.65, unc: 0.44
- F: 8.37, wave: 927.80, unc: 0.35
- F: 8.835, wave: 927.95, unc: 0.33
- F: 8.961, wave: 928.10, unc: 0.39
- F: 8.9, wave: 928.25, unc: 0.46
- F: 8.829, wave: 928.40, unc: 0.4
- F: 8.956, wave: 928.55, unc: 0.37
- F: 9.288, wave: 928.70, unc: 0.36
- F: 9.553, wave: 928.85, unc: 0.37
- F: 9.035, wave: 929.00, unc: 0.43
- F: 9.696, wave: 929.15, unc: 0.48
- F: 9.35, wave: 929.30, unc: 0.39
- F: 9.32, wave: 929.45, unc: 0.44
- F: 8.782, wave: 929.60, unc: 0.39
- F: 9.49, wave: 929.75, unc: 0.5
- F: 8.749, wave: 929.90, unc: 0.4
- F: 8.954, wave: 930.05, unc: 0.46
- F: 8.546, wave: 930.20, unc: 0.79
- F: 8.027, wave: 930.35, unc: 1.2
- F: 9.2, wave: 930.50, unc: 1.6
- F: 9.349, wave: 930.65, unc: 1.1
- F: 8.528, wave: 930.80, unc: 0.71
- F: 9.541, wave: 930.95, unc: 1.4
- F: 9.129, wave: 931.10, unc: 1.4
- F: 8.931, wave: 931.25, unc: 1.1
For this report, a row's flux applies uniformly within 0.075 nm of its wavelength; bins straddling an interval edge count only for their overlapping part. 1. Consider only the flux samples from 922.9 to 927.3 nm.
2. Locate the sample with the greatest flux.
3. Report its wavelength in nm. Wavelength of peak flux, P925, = 923.45 nm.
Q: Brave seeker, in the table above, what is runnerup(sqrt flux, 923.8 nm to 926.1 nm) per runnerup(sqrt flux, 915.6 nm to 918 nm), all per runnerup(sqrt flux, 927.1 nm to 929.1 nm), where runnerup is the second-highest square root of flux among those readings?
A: 0.322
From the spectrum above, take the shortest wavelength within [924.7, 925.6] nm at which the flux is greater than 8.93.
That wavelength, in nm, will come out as 924.80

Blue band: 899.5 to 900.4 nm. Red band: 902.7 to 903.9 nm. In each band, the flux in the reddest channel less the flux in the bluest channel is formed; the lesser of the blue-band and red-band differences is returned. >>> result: -1.33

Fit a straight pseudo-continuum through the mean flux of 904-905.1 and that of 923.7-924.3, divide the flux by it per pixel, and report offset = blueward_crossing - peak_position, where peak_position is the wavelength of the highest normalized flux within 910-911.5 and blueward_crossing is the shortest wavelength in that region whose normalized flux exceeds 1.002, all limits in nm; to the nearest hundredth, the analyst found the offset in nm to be -0.75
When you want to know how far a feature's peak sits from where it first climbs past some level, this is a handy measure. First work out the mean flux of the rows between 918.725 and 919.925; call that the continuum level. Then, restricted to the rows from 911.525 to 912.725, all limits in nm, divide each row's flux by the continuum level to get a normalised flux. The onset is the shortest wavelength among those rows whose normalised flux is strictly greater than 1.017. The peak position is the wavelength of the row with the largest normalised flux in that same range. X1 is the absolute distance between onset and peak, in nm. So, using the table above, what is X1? 0.00 nm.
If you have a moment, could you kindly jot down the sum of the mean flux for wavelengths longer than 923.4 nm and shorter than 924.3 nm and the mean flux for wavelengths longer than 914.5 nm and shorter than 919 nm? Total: 17.9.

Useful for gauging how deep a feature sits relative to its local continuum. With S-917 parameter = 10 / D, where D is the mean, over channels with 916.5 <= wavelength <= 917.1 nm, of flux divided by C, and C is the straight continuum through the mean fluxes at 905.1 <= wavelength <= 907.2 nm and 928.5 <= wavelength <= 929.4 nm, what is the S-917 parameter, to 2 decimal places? 10.28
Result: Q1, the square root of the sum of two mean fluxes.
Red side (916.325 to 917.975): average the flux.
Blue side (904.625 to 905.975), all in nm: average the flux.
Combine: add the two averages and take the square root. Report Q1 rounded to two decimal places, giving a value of 4.29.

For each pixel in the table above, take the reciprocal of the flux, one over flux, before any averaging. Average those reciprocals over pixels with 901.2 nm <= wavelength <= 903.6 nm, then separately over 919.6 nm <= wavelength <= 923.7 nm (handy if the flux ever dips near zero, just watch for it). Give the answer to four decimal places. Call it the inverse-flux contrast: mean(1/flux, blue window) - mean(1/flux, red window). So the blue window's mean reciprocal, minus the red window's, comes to -0.0030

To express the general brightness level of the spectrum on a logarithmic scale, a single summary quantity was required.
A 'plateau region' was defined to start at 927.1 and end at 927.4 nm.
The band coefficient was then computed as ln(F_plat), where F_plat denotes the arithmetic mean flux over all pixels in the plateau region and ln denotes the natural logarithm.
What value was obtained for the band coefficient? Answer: 2.20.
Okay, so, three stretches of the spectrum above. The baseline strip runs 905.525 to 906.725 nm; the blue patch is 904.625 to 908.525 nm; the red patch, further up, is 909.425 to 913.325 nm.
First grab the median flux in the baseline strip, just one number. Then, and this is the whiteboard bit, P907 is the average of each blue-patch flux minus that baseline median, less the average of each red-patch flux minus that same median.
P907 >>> 0.23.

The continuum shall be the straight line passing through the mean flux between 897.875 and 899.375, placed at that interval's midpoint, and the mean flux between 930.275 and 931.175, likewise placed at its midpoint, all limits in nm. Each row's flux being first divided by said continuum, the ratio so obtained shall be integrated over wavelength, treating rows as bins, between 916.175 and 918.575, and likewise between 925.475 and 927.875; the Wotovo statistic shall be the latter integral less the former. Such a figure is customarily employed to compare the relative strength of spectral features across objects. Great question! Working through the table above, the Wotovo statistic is -0.10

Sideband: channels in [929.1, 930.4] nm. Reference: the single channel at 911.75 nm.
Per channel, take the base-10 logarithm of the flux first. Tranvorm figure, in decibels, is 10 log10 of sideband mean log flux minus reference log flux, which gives -16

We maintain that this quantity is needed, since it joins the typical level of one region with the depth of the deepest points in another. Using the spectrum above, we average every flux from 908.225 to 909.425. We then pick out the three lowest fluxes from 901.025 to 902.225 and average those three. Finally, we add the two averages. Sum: 17.7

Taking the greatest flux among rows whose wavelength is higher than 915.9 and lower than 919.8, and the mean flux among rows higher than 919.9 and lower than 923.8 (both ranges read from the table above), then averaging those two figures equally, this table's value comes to 9.371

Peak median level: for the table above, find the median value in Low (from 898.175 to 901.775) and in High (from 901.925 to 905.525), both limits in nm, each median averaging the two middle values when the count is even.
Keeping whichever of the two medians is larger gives 9.27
